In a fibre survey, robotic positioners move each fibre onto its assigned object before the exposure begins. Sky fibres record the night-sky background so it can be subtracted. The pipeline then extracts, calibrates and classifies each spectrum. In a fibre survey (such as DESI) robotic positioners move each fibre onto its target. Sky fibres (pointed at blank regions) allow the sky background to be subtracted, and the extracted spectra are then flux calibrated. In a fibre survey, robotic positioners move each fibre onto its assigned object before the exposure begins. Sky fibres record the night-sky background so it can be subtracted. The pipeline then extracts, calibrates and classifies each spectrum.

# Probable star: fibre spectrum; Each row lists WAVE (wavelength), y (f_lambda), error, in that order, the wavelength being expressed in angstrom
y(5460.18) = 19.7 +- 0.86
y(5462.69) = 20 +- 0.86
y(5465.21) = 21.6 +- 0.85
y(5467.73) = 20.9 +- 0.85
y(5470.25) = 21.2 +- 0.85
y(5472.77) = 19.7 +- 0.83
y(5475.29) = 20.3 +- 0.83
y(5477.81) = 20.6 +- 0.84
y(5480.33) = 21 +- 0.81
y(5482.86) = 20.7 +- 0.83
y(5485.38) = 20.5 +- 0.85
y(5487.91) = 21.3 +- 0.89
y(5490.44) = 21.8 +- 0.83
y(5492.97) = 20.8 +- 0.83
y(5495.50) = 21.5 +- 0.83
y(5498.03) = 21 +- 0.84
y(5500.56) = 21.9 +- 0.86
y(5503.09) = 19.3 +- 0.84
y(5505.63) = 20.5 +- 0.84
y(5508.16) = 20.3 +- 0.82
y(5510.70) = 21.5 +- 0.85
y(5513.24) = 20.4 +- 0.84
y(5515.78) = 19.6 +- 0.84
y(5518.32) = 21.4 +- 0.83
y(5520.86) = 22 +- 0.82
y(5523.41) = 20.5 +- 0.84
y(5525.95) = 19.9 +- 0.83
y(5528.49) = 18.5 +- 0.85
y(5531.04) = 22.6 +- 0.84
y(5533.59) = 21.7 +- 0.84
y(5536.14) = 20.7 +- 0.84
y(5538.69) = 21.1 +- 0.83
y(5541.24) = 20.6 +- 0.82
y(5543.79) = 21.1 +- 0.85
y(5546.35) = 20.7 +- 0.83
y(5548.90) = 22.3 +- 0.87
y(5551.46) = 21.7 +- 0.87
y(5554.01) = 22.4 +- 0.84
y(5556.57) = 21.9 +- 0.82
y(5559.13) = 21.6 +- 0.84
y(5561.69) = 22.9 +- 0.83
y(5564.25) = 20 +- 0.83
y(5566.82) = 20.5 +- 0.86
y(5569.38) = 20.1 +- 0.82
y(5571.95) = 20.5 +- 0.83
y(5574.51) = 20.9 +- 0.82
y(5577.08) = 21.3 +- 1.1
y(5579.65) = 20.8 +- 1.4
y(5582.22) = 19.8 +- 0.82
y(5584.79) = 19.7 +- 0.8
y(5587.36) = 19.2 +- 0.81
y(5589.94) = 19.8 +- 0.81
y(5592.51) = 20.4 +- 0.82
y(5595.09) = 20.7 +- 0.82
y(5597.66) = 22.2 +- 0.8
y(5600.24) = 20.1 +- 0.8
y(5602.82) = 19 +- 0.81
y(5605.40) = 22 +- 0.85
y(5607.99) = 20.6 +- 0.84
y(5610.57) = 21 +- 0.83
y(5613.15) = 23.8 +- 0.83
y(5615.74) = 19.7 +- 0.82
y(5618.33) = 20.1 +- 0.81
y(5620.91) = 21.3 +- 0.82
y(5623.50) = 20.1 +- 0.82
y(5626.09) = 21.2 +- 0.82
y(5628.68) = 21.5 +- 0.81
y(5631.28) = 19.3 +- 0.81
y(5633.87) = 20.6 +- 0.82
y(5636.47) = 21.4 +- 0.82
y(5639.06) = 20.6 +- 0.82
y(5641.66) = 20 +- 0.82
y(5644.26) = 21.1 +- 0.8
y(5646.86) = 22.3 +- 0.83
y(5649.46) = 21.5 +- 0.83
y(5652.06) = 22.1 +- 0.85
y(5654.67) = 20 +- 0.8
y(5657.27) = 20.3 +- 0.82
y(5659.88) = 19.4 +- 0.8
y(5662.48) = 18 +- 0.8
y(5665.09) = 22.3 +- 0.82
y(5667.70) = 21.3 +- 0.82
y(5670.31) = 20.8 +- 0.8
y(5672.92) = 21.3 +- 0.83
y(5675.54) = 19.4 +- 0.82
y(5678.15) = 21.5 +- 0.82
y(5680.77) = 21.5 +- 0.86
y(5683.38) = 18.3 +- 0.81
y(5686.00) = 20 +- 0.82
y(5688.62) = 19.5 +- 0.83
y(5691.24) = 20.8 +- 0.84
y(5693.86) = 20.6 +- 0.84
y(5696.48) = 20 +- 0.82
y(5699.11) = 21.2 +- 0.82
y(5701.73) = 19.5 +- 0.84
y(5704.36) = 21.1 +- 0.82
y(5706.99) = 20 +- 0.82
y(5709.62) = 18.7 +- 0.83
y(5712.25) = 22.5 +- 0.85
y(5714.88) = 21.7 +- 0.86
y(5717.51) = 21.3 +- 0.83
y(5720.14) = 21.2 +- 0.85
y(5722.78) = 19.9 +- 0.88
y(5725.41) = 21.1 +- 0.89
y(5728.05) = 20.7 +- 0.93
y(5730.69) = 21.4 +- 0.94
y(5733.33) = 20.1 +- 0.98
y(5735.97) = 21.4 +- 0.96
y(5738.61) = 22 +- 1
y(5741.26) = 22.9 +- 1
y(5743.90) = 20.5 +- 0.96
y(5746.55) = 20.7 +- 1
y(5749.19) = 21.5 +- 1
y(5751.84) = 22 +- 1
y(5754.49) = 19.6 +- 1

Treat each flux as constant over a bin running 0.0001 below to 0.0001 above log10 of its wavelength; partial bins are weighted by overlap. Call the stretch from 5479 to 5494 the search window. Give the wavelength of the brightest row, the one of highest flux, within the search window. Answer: 5490.44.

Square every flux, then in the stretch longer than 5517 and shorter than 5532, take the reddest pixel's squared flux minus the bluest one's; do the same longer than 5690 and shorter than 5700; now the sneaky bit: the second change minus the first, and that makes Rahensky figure -36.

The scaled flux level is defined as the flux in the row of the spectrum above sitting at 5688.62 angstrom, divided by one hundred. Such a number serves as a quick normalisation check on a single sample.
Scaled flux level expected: 0.195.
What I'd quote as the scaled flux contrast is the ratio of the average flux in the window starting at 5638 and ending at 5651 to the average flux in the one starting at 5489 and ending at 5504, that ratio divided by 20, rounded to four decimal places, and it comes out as 0.0501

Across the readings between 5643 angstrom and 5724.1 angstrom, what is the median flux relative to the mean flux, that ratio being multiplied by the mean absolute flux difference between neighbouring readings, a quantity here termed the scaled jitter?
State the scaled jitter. 1.29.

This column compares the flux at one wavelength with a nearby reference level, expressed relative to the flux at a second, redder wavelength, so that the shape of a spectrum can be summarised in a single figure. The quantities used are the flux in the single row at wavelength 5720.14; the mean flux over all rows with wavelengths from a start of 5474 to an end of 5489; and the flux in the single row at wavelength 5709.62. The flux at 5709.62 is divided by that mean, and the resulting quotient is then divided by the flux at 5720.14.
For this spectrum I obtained 0.043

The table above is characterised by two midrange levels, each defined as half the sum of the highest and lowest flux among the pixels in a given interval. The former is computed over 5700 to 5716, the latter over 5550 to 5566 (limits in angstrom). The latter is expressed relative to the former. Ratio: 1.04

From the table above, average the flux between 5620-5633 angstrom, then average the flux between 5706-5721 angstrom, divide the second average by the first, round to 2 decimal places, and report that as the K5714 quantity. 1.01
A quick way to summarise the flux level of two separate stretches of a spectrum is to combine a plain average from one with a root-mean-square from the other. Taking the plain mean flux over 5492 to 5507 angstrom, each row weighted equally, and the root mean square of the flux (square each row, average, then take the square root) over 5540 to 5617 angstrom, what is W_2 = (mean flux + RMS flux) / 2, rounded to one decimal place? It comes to 20.9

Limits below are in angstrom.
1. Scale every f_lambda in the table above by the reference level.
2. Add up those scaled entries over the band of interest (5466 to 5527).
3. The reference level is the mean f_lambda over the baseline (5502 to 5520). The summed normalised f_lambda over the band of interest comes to 24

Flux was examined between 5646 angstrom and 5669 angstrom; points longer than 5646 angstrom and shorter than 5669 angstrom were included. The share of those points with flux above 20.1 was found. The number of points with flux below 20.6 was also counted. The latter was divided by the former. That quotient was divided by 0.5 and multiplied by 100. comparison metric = 1200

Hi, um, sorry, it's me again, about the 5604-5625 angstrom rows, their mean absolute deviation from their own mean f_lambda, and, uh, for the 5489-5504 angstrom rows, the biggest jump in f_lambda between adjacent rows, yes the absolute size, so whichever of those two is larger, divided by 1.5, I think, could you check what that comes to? 1.7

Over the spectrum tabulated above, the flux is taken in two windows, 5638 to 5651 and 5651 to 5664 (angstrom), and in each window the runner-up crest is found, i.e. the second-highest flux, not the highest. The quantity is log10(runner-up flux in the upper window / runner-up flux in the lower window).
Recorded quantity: -0.025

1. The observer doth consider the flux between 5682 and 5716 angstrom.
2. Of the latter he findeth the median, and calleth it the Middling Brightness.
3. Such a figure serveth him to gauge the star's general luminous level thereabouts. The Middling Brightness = 20.0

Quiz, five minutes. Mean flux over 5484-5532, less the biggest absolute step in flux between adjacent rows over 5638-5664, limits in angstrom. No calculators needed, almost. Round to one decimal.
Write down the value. 18.7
